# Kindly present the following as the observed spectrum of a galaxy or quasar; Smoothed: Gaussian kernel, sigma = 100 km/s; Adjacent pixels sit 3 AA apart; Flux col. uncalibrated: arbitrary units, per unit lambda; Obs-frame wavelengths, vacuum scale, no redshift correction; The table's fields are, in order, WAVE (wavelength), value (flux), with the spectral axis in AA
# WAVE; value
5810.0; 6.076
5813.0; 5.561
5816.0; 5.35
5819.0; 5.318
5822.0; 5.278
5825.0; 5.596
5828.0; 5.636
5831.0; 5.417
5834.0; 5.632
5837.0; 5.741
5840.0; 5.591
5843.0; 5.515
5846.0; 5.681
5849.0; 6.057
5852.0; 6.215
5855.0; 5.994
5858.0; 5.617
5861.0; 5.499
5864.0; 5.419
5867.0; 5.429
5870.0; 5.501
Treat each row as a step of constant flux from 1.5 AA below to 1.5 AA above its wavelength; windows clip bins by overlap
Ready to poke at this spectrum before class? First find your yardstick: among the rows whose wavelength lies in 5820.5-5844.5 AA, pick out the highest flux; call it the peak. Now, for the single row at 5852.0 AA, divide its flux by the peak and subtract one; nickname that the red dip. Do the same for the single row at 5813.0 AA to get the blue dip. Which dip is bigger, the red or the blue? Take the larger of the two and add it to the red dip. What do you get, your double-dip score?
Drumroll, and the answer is 0.17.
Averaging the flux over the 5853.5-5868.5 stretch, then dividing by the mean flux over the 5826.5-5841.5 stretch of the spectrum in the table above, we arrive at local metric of 1.00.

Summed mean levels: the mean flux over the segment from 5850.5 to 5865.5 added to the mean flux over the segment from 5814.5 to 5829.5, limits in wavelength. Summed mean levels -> 11.2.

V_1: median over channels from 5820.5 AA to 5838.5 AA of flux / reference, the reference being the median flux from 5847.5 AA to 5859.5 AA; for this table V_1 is 0.932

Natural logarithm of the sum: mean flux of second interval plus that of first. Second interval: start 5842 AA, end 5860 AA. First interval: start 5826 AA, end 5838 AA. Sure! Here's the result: 2.44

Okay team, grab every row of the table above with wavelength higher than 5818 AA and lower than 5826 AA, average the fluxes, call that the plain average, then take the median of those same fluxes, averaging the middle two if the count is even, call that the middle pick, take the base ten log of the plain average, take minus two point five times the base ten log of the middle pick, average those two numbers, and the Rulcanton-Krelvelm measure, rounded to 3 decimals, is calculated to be -0.541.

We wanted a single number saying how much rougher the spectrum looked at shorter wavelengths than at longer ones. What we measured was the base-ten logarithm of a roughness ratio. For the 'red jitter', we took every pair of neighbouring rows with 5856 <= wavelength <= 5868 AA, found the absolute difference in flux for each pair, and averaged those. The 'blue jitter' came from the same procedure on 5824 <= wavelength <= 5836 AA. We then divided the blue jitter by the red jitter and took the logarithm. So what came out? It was 0.36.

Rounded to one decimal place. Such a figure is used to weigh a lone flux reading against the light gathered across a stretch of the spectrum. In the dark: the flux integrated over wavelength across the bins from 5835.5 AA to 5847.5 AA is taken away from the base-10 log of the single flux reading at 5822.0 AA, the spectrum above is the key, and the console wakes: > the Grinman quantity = -66.9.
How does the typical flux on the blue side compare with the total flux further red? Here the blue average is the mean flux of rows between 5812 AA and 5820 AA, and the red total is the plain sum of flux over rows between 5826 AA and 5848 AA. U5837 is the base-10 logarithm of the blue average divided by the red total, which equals -0.86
